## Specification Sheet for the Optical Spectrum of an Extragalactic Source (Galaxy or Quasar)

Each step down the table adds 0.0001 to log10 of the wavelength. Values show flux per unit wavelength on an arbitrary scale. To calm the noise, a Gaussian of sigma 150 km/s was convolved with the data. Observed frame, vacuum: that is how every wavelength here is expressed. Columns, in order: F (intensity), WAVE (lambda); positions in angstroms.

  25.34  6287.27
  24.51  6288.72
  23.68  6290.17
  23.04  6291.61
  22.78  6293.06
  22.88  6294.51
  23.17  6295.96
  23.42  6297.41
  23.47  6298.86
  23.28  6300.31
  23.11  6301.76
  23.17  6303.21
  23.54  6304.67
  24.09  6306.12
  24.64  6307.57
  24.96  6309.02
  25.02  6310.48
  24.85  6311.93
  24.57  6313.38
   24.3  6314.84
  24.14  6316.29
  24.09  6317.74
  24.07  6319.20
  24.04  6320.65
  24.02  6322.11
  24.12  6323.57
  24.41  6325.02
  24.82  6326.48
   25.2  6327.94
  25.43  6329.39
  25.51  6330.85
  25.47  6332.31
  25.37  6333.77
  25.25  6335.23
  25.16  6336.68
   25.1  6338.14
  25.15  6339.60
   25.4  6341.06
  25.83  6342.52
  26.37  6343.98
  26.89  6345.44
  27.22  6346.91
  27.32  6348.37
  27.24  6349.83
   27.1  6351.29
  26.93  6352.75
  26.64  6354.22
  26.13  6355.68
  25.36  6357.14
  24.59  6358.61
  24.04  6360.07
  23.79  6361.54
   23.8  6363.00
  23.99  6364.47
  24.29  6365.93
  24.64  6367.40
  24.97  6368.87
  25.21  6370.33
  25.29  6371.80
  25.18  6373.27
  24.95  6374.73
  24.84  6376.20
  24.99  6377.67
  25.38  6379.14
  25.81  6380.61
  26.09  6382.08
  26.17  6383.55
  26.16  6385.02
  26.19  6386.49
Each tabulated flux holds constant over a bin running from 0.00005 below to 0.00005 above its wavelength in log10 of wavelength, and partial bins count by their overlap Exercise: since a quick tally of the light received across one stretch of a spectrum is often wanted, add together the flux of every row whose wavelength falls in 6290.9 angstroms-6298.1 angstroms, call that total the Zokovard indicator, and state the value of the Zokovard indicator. 115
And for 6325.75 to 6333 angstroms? 126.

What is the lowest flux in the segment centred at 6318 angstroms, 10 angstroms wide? 24.02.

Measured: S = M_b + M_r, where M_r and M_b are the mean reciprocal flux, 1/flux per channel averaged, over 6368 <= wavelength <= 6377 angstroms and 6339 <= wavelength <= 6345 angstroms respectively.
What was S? 0.0788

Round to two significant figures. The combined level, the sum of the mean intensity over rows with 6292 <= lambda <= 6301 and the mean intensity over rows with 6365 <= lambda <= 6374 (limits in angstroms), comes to 48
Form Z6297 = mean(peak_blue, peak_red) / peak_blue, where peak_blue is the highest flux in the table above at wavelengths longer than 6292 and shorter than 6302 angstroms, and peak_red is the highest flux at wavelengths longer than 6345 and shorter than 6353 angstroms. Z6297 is 1.08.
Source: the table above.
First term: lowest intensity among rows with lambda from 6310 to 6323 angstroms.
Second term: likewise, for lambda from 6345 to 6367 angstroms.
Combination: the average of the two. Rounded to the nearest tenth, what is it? 23.9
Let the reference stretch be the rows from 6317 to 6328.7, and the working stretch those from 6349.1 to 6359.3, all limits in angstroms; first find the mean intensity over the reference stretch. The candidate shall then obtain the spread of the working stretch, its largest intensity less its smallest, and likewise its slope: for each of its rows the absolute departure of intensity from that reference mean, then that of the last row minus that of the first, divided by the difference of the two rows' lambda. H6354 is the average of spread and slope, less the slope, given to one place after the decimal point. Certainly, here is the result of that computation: 1.5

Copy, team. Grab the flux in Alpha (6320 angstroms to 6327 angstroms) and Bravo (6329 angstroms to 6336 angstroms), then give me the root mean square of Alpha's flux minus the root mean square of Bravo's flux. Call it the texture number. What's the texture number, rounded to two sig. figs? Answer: -1.1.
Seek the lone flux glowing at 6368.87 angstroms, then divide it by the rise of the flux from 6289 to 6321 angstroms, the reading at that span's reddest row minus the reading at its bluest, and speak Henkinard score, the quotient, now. 69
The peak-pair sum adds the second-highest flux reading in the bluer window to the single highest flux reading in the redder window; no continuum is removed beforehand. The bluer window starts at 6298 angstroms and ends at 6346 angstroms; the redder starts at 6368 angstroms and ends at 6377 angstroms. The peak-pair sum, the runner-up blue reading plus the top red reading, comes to 52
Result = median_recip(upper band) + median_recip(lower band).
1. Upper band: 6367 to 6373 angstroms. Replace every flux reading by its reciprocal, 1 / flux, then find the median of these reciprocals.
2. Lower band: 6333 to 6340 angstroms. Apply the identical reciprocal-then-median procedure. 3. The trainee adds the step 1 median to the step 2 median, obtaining 0.0796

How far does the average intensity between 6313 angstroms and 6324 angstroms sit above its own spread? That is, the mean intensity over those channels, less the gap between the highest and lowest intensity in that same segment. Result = 23.6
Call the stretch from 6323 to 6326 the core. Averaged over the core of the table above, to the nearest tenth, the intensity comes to 24.3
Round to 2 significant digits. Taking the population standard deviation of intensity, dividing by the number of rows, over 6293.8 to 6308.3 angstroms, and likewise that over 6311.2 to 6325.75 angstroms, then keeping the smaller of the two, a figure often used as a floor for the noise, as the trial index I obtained 0.26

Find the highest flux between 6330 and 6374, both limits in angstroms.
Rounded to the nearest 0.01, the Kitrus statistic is 27.32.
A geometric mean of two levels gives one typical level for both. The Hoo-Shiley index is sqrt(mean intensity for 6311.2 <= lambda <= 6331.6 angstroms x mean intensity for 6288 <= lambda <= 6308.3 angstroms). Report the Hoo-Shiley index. 24.0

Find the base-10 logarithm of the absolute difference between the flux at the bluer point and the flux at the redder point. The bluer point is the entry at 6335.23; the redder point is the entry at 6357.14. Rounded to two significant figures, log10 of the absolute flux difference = -0.96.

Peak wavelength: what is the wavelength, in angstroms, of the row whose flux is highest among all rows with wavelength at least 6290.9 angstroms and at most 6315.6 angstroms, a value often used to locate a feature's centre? 6310.48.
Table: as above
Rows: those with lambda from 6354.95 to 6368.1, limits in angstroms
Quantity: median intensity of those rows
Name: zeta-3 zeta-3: 24.3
